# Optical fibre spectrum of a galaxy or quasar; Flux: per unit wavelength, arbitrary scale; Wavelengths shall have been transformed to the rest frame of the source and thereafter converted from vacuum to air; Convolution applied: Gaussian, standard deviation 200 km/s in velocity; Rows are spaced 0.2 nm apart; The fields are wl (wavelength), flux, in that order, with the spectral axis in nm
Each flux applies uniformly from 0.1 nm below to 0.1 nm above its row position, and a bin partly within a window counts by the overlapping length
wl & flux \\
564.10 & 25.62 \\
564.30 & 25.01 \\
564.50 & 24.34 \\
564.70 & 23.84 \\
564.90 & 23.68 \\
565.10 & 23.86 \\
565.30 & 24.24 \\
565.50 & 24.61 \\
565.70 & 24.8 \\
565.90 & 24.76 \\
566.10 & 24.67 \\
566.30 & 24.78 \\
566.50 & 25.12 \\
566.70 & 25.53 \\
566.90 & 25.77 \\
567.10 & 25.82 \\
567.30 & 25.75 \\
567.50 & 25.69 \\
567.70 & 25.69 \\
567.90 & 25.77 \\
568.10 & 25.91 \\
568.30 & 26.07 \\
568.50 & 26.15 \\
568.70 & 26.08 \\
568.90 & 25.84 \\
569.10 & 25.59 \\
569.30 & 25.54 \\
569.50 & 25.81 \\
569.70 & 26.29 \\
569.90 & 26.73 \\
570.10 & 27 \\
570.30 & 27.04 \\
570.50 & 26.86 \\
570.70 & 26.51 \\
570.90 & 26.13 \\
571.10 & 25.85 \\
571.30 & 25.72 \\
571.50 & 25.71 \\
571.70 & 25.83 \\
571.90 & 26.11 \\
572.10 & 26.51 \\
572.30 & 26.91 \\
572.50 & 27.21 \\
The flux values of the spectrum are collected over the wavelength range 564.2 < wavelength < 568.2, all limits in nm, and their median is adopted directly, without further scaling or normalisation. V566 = 24.9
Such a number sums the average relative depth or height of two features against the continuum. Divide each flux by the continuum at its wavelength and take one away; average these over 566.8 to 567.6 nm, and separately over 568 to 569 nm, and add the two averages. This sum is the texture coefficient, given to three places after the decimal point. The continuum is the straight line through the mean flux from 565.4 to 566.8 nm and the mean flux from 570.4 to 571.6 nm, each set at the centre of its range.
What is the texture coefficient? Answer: 0.043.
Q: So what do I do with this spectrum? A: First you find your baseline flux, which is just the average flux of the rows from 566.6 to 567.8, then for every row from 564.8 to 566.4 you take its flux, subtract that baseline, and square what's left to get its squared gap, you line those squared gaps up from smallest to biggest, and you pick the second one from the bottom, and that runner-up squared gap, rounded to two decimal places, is 0.86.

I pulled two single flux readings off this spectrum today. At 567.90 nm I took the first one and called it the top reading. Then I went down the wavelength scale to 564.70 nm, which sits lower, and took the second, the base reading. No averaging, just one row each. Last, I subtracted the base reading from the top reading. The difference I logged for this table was 1.9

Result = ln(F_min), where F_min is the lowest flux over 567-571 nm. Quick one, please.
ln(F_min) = 3.240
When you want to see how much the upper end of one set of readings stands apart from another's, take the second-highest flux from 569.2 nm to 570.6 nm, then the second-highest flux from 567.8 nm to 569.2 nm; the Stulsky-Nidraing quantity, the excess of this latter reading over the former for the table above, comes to -0.92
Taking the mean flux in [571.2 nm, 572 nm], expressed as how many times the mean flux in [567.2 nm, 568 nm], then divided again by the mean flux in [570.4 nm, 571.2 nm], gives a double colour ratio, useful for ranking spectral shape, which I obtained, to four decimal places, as 0.0381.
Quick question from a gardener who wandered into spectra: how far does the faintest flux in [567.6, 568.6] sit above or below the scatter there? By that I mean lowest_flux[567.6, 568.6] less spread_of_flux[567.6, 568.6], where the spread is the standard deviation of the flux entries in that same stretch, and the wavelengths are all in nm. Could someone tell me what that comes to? 25.5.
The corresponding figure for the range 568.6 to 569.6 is 25.3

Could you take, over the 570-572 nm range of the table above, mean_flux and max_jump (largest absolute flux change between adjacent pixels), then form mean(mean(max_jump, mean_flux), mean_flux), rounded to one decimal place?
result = 19.8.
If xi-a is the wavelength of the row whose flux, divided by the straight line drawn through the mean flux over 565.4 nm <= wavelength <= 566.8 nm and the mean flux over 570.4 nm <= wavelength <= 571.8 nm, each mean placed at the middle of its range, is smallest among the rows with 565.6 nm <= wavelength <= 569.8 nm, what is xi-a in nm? 566.10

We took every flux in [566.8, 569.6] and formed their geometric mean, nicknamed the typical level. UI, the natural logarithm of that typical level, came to 3.25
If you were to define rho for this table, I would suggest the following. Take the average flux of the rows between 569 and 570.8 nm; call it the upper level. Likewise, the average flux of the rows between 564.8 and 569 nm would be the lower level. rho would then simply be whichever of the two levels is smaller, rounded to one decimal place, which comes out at 25.3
